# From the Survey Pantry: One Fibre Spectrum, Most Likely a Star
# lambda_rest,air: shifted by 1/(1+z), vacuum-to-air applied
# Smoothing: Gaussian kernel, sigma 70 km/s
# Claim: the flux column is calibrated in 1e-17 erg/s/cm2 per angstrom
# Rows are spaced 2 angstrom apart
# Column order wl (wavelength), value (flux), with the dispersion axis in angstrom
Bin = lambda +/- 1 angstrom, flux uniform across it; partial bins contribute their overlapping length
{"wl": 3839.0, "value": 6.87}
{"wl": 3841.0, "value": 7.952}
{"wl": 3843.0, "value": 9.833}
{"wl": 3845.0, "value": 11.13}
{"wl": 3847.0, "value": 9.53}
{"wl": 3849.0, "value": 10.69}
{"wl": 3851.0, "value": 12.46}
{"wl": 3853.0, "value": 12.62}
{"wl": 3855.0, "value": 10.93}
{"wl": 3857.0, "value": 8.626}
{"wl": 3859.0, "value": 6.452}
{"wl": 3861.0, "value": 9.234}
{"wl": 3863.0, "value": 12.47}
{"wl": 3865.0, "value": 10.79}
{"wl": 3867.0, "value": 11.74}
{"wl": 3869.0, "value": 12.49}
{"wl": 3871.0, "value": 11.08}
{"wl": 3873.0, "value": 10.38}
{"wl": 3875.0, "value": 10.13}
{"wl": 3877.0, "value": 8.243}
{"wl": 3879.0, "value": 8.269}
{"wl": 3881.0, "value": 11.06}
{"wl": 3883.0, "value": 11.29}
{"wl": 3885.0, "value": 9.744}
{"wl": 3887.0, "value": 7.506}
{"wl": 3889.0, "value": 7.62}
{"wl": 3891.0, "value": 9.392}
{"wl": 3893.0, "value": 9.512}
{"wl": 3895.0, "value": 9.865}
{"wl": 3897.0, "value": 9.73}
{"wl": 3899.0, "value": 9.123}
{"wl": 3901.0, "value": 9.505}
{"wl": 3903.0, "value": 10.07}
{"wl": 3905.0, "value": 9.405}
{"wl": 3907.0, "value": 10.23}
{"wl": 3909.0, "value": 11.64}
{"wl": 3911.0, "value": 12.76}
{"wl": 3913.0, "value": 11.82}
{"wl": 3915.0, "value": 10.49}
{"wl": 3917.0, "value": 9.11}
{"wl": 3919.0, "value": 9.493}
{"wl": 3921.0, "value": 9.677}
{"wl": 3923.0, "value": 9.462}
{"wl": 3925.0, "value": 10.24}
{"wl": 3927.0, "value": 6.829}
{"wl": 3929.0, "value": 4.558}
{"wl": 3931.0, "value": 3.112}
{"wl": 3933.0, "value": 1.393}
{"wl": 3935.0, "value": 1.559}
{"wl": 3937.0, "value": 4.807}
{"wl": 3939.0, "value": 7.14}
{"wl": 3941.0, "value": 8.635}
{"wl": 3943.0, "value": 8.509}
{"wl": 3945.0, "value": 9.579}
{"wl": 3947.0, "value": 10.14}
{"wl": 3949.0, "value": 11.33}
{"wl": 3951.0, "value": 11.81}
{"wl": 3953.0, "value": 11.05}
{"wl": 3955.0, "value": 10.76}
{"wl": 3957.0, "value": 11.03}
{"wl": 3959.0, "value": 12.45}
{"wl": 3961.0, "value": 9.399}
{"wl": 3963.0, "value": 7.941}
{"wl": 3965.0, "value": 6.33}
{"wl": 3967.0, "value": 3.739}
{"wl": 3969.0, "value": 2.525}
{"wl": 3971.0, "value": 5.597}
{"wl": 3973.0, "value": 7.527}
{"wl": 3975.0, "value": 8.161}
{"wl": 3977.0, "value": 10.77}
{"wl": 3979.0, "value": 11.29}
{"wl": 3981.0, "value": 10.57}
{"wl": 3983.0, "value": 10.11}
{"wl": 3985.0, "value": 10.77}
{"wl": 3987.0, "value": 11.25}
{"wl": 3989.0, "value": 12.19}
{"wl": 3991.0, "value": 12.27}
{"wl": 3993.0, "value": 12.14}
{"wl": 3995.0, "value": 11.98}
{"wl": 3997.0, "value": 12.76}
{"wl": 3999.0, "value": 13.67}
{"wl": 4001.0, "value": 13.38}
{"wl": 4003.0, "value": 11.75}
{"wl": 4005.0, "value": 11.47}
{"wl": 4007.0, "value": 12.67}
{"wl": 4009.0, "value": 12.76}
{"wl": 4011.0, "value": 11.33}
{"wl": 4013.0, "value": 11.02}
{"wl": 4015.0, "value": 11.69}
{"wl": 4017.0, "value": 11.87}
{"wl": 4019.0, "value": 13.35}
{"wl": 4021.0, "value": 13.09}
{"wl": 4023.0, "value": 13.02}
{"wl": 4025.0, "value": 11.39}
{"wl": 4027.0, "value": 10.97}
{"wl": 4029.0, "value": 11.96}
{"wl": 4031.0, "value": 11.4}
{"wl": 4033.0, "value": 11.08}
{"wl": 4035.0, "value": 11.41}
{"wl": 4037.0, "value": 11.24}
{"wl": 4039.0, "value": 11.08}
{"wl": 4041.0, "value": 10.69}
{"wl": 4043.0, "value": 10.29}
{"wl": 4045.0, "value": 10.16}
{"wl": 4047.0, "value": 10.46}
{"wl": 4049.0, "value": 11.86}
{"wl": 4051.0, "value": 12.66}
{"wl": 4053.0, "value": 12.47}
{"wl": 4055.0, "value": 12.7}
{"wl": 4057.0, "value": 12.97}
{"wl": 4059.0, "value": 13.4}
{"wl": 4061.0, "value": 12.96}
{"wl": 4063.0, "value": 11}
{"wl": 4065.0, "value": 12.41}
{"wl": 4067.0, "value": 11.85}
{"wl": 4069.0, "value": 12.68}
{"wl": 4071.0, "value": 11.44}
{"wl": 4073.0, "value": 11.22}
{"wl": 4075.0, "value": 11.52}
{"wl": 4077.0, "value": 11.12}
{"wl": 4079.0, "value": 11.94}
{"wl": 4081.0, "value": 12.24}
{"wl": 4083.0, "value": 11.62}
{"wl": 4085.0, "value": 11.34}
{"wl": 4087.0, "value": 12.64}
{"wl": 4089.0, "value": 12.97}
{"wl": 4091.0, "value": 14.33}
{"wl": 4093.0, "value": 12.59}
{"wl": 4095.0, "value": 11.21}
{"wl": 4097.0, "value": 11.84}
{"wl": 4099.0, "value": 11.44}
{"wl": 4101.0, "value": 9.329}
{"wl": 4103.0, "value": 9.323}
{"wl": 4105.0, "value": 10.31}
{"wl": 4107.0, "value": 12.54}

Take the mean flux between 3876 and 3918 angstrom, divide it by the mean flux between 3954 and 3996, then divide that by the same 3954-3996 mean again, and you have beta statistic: 0.11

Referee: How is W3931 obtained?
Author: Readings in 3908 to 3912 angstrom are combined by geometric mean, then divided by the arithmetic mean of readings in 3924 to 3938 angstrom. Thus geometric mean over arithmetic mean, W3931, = 2.63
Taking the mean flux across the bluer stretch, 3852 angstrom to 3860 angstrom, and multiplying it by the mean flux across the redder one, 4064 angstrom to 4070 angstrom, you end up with 119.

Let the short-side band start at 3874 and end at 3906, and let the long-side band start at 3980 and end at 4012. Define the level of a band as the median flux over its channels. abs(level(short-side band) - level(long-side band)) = 2.6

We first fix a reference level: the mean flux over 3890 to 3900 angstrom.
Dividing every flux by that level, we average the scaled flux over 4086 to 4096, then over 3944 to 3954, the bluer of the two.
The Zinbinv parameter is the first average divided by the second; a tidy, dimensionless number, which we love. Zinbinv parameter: 1.18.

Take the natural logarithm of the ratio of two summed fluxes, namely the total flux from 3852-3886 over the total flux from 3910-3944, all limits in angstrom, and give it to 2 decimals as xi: 0.30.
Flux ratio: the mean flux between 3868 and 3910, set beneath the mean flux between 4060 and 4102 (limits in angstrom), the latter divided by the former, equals 1.210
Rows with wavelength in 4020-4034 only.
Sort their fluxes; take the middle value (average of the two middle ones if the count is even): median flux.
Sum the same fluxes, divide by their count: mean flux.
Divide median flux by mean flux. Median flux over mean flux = 0.96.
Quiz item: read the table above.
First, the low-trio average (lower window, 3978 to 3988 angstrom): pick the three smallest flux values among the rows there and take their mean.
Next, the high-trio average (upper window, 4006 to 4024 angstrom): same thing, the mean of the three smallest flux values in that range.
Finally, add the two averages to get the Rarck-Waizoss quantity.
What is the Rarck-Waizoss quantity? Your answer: 22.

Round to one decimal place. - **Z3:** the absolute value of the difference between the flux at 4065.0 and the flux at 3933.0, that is 11.0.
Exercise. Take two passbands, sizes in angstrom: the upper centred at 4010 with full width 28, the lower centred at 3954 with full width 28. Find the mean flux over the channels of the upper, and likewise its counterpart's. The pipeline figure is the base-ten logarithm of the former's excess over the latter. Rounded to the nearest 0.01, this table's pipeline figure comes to 0.47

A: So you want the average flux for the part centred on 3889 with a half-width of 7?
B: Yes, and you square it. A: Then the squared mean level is 86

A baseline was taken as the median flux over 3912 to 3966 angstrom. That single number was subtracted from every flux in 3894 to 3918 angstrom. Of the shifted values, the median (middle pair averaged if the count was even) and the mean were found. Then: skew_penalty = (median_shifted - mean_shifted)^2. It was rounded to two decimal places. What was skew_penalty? 0.12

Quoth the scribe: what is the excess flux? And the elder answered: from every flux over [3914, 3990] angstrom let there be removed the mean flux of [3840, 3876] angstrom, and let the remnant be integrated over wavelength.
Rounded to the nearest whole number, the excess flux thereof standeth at -153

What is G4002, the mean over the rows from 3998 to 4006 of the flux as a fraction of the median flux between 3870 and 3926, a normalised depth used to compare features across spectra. 1.29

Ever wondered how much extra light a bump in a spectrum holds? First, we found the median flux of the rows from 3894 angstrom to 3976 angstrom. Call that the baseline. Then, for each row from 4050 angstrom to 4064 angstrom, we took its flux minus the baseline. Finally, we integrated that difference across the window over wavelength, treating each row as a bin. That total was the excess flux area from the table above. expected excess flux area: 44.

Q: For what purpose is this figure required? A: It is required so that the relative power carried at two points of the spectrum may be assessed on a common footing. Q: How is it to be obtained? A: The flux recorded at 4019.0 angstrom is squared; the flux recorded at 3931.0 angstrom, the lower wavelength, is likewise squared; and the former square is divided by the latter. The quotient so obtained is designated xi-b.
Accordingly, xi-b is 18.4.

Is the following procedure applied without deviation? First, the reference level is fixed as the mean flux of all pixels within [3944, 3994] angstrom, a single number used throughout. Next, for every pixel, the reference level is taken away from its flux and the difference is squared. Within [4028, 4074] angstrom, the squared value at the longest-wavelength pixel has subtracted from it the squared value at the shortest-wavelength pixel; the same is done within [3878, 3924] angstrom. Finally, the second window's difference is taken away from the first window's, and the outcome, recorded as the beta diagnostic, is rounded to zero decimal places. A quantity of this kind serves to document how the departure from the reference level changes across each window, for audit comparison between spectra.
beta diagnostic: -1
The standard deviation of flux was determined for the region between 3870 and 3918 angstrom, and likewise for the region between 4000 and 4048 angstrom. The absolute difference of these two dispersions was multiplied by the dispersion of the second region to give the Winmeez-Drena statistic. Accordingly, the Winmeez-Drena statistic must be 0.3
